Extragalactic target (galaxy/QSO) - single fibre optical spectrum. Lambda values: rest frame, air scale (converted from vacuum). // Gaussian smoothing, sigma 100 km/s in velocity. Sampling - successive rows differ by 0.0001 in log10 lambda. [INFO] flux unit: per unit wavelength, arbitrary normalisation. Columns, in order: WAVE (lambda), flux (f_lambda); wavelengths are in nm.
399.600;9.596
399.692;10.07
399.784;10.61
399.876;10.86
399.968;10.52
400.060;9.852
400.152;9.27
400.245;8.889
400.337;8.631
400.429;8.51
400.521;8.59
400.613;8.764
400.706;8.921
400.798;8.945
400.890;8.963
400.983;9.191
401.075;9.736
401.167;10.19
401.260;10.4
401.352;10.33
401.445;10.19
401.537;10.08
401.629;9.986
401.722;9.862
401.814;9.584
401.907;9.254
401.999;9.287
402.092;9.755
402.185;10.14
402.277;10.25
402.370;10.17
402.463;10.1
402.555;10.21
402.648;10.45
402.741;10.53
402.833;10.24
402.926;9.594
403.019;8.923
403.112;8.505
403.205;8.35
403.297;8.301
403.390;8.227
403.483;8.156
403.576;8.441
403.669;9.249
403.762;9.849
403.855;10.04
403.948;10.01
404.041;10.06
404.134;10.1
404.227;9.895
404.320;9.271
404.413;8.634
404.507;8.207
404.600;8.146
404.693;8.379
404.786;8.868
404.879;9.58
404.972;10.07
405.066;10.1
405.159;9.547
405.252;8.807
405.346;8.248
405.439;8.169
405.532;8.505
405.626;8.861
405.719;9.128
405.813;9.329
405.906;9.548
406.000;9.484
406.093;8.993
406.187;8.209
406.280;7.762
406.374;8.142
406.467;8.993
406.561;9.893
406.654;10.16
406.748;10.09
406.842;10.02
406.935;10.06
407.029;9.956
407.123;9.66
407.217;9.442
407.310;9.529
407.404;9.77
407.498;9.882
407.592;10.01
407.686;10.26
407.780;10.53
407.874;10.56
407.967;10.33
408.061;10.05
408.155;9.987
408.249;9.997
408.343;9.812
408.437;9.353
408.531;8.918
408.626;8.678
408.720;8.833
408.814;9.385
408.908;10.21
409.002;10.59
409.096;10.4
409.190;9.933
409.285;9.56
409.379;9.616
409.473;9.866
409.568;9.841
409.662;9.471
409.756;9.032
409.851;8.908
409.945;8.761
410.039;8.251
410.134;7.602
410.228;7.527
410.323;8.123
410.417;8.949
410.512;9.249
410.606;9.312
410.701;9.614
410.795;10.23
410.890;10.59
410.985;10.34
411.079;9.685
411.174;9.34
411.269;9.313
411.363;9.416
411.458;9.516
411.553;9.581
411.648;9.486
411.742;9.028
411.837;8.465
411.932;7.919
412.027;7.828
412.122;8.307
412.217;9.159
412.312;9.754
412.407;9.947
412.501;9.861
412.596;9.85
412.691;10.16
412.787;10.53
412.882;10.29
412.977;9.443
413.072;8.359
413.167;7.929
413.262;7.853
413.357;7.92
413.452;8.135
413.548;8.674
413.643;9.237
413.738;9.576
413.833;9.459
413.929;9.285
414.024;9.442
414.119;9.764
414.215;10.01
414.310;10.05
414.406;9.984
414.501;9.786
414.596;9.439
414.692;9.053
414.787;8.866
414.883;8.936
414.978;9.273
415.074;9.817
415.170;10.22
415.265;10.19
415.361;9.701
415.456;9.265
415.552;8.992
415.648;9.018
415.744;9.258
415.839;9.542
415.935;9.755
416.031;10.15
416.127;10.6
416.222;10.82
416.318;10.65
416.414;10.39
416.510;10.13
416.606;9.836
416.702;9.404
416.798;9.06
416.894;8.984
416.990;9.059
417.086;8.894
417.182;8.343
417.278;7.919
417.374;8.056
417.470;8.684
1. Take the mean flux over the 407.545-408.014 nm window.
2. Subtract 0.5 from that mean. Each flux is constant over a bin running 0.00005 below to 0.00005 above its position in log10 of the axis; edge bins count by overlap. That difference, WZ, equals 9.8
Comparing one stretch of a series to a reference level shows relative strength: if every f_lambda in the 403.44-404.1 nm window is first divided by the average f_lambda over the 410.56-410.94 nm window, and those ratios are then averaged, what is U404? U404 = 0.95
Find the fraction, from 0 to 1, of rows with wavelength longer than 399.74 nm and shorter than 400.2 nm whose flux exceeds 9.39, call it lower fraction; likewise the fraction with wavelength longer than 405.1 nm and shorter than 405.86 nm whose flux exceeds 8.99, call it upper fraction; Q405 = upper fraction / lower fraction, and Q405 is 0.47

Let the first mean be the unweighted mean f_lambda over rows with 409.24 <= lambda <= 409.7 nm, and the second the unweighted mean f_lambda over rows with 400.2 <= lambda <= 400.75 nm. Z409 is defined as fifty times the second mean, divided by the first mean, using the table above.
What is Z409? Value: 45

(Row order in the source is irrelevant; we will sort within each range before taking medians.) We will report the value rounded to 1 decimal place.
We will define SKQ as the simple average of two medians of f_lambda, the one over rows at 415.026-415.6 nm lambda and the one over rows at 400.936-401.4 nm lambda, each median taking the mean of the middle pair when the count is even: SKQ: 10.0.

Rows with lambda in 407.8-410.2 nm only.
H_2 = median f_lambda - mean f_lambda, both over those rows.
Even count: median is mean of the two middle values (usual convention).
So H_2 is 0.10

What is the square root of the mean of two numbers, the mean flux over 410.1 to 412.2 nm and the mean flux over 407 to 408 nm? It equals 3.09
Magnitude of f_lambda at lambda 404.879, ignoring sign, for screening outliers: 9.6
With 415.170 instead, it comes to 10.2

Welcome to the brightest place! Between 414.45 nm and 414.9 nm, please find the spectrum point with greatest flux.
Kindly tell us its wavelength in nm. 414.501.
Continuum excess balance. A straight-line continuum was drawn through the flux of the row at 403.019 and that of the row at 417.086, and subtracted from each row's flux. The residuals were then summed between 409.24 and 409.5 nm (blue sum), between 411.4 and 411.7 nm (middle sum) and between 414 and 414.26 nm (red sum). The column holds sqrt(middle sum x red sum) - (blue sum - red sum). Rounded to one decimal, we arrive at 2.4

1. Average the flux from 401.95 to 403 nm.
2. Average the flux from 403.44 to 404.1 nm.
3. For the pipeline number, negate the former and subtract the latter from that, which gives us -19.5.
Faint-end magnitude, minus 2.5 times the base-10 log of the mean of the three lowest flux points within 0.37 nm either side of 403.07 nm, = -2.30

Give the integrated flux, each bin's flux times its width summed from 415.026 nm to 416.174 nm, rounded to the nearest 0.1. 11.1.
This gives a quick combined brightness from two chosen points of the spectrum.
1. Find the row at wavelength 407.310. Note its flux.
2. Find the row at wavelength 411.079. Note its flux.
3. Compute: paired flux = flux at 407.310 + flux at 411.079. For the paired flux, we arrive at 19.2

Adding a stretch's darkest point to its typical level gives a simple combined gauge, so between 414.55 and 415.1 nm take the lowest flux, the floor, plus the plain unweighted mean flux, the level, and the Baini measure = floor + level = 18.1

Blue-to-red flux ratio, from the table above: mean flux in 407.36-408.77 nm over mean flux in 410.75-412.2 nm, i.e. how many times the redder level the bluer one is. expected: 1.06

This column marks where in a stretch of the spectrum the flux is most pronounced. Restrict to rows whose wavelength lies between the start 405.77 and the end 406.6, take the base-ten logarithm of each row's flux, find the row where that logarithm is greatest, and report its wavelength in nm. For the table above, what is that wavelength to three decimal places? 406.561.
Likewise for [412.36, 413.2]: 412.787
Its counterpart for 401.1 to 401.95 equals 401.260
